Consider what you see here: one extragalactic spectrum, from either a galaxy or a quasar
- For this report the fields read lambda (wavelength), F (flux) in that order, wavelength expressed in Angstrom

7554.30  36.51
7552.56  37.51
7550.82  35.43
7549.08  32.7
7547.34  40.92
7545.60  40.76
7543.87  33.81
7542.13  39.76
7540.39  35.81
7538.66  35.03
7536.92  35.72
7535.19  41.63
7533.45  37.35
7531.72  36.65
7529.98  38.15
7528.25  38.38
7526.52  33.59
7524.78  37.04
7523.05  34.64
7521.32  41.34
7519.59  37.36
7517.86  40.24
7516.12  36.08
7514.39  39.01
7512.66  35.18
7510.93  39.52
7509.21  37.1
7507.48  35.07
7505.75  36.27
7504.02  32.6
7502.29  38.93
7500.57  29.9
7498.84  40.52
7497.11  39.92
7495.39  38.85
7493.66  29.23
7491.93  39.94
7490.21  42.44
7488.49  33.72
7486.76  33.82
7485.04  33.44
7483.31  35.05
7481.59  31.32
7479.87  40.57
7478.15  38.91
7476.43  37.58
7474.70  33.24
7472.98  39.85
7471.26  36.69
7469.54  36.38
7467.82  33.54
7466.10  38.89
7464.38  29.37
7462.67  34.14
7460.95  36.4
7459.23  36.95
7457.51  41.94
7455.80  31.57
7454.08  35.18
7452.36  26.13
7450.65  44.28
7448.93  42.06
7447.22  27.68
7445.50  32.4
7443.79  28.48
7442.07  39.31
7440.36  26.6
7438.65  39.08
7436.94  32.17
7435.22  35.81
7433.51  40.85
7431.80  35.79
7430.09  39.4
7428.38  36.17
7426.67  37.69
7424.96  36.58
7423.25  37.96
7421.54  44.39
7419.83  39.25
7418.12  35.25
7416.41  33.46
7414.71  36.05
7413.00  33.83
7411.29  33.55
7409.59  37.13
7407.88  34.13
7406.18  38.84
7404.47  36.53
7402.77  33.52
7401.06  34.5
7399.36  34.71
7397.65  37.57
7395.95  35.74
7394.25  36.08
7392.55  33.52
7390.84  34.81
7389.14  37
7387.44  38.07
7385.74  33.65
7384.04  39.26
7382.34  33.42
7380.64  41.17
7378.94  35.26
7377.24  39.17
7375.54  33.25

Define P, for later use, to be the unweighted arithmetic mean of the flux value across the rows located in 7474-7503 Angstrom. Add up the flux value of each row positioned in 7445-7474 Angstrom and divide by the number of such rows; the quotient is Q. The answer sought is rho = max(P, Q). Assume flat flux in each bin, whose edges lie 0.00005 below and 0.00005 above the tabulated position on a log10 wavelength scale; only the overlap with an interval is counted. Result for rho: 36.3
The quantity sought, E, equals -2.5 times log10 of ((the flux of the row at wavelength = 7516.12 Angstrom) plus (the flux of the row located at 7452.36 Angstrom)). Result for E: -4.48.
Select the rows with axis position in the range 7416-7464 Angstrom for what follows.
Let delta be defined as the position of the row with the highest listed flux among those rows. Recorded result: 7421.54 Angstrom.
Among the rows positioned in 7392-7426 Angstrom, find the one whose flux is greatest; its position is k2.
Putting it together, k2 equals 7421.54 Angstrom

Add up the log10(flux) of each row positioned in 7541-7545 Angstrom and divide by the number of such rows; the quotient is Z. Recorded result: 1.56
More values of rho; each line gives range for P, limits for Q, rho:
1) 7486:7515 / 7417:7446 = 36.6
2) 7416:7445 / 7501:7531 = 37.1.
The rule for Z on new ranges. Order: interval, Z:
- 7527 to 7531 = 1.58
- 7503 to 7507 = 1.54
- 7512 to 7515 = 1.57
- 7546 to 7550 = 1.56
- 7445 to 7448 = 1.48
